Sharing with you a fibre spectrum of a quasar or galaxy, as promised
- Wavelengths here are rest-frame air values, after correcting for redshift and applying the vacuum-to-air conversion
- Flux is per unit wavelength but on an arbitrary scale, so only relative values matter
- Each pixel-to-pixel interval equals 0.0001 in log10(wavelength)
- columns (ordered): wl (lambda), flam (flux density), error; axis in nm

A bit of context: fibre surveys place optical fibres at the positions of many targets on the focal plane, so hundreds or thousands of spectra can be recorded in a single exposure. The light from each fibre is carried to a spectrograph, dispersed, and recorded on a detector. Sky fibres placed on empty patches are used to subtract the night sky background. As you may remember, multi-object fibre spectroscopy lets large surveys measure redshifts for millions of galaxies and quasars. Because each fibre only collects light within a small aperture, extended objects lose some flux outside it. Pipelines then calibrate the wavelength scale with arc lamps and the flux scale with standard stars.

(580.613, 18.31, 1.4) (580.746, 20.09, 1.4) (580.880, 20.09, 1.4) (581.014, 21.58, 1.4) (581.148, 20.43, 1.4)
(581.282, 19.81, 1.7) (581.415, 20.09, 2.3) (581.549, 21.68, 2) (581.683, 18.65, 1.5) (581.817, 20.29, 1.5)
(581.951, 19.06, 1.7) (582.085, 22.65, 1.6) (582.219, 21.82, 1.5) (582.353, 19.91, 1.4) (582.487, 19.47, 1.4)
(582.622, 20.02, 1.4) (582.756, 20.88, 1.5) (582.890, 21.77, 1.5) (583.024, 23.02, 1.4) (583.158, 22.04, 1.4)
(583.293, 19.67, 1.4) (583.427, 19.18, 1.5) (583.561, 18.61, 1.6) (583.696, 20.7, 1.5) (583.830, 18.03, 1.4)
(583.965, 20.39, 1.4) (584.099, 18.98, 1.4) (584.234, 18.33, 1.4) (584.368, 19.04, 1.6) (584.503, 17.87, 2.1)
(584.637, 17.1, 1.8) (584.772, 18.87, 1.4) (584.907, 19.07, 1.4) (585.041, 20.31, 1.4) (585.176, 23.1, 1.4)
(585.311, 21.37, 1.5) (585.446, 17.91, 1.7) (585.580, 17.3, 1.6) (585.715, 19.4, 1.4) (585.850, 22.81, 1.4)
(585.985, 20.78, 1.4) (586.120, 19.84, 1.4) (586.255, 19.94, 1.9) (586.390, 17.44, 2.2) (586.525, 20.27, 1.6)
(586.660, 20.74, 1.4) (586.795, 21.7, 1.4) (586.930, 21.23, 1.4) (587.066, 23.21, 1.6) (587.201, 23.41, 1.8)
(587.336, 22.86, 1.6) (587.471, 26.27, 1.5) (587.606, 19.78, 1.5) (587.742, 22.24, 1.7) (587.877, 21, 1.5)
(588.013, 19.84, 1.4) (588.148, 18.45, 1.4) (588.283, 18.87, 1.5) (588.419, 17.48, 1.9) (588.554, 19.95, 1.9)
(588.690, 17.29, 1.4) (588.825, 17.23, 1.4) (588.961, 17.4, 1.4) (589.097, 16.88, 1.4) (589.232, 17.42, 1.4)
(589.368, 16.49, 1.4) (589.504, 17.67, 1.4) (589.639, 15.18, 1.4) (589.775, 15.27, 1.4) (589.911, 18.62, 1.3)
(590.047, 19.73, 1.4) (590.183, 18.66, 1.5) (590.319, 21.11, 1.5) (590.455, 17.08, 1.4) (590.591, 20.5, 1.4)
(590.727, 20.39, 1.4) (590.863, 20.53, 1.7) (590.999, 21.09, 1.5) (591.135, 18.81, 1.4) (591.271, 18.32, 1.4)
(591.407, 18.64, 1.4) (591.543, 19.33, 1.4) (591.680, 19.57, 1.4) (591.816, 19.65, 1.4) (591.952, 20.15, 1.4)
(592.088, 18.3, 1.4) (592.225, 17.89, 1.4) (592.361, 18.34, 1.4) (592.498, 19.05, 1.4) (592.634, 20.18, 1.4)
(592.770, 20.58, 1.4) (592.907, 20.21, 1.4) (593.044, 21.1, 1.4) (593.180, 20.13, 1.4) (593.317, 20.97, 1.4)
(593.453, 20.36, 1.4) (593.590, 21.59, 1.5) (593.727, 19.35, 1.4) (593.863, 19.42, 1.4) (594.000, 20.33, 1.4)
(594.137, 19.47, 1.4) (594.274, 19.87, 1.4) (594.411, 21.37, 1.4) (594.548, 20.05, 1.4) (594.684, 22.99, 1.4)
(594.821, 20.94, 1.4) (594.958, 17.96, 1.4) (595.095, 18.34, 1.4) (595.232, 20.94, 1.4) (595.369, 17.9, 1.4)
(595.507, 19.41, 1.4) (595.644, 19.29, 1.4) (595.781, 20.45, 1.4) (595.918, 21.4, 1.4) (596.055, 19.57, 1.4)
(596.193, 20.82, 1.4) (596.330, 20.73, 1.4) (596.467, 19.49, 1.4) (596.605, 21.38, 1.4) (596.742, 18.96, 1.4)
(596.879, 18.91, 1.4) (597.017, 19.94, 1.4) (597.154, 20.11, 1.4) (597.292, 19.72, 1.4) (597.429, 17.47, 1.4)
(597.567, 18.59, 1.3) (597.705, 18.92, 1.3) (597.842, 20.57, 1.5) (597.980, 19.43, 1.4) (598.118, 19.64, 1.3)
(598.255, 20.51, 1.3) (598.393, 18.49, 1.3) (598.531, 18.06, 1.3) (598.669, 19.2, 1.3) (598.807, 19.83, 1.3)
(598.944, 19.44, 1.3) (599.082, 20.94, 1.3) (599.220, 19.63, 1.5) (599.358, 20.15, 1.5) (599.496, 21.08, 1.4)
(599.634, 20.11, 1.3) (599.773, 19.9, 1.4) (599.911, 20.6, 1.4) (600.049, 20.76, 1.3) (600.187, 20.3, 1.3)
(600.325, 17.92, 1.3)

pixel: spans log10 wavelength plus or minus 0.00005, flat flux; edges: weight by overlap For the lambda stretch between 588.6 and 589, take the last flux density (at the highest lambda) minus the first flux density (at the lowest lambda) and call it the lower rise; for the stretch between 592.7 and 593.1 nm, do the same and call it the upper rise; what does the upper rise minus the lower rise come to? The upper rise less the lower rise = 0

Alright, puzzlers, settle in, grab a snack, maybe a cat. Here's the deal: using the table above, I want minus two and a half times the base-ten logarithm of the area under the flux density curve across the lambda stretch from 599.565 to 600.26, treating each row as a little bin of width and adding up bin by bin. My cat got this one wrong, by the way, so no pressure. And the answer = -2.87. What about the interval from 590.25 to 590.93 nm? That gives -2.83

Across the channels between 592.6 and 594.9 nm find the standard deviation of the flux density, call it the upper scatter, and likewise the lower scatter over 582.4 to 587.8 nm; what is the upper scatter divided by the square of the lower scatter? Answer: 0.23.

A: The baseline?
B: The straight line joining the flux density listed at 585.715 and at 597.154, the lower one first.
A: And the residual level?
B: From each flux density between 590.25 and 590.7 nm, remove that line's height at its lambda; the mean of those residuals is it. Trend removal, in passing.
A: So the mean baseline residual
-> -0.1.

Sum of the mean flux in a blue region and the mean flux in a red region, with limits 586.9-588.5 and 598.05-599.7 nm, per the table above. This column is 41.0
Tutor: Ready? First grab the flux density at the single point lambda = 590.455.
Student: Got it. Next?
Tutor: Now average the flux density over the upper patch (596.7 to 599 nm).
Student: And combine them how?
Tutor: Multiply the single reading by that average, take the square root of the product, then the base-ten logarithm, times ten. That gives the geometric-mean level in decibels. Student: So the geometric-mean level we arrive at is 12.6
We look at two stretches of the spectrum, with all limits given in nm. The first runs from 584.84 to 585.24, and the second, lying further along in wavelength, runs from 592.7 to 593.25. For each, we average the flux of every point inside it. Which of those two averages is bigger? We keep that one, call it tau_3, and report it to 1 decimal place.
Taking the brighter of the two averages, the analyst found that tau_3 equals 20.8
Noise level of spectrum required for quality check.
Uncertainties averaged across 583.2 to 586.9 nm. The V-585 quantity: 1.54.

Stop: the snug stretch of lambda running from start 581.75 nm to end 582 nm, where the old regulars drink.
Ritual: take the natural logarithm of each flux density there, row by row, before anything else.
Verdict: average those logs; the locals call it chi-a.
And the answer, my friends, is 2.98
